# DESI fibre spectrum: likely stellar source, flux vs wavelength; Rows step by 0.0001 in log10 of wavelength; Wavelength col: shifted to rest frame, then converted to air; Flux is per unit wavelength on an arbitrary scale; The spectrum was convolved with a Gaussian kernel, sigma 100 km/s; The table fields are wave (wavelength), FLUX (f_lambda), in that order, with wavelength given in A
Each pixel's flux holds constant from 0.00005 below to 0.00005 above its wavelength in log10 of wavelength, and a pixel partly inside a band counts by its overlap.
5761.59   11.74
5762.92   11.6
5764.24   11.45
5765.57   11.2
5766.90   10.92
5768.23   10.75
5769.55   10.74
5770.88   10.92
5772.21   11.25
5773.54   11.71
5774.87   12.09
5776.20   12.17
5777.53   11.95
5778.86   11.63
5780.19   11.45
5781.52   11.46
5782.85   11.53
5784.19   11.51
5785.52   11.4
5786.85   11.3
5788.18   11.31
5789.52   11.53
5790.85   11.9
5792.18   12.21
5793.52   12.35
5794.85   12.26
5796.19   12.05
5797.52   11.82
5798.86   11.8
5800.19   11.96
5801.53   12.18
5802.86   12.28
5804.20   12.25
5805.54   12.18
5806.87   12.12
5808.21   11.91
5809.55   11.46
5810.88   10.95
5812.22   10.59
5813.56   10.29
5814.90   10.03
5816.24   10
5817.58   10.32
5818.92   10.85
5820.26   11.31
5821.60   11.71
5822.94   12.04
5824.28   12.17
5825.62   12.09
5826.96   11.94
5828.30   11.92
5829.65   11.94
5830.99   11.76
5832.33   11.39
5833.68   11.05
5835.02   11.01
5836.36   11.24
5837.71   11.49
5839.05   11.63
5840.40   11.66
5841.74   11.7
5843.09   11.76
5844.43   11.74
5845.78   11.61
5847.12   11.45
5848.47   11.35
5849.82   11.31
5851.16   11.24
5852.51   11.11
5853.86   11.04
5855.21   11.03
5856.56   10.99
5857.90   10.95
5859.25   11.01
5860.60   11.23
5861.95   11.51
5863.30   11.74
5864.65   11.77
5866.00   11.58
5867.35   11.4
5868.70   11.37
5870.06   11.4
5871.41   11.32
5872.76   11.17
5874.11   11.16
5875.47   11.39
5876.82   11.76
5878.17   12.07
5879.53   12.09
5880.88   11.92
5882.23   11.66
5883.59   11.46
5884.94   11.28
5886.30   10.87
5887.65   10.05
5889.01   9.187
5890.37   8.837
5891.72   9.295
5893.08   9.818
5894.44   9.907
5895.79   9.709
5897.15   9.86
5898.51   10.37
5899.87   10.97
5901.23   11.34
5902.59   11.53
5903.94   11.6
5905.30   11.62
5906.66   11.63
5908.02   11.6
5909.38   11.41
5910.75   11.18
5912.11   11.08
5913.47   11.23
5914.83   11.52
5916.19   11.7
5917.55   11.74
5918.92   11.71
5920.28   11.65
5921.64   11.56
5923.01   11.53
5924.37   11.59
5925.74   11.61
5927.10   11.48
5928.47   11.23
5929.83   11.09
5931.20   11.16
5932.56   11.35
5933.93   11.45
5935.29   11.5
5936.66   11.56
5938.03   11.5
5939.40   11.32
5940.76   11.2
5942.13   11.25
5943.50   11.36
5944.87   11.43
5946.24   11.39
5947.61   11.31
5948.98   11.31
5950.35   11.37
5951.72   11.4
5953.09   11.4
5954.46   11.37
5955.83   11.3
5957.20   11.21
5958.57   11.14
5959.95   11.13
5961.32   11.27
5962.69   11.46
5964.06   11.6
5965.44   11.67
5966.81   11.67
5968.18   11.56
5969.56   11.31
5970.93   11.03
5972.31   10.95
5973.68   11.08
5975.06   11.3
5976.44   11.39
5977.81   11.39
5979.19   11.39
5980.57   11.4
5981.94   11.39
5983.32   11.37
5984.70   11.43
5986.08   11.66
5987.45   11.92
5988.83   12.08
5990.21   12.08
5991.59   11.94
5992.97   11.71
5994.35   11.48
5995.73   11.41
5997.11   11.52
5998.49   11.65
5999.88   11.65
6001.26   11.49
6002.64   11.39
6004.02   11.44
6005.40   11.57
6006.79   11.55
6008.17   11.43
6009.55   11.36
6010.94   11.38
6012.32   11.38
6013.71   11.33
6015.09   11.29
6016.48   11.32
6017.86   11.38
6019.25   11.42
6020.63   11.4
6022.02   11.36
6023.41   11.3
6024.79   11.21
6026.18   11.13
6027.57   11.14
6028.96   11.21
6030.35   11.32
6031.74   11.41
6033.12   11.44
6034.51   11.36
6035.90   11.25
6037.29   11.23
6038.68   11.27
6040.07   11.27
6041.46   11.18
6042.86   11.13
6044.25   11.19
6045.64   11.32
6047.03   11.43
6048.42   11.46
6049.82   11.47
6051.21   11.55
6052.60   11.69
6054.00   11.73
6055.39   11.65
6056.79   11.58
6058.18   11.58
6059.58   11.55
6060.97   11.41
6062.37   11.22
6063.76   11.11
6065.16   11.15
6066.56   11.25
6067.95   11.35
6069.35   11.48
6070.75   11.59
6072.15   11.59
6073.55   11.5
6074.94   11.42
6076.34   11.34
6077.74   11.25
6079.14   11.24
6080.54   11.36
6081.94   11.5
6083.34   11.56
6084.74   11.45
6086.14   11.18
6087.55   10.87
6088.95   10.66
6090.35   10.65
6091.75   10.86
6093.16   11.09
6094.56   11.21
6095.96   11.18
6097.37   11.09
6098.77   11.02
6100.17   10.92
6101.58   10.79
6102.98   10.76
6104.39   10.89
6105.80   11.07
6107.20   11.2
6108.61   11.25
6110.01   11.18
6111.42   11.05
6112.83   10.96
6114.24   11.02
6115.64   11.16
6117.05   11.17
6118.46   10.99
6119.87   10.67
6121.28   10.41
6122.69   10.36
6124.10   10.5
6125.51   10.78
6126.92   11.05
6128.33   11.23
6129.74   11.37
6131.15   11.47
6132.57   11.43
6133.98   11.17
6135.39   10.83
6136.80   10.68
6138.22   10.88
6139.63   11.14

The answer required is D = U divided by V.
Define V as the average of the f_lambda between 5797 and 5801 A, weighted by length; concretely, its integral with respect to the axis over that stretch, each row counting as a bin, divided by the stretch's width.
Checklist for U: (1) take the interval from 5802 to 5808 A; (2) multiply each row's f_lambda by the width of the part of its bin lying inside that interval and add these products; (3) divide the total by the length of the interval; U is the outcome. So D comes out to 1.03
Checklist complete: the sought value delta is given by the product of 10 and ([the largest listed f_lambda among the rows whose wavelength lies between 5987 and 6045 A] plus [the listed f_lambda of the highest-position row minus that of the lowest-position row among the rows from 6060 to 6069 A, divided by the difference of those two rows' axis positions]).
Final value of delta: 121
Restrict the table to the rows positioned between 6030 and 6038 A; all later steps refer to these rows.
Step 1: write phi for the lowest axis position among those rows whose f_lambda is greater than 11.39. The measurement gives 6031.74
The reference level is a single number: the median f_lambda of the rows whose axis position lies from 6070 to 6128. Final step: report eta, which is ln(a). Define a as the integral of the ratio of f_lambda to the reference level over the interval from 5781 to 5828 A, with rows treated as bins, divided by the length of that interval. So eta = 0.043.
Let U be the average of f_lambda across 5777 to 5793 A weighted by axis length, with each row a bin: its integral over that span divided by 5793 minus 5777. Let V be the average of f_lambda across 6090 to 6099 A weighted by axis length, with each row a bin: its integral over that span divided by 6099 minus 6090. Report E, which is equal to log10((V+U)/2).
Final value 1.05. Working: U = 11.6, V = 11.0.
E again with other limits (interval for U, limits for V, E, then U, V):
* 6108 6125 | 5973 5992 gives 1.05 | 10.9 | 11.6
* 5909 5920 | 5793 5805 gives 1.07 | 11.5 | 12.1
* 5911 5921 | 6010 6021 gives 1.06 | 11.5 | 11.4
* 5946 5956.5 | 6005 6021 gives 1.06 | 11.4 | 11.4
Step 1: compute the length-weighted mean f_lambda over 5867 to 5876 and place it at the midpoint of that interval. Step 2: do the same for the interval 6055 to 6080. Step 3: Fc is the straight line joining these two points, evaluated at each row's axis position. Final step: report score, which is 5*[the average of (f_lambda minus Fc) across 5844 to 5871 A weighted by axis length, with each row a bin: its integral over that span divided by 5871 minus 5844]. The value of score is 0.2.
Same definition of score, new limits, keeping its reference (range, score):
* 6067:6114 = -1.2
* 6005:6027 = -0.1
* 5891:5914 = -2.5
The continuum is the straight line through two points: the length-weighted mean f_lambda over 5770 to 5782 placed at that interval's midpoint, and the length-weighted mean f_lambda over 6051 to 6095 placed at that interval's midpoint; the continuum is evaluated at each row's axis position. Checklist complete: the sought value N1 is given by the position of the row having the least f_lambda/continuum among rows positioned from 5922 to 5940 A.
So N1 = 5929.83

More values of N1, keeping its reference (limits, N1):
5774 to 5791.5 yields 5786.85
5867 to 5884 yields 5874.11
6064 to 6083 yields 6065.16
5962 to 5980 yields 5972.31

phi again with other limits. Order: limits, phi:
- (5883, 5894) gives 5883.59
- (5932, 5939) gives 5933.93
